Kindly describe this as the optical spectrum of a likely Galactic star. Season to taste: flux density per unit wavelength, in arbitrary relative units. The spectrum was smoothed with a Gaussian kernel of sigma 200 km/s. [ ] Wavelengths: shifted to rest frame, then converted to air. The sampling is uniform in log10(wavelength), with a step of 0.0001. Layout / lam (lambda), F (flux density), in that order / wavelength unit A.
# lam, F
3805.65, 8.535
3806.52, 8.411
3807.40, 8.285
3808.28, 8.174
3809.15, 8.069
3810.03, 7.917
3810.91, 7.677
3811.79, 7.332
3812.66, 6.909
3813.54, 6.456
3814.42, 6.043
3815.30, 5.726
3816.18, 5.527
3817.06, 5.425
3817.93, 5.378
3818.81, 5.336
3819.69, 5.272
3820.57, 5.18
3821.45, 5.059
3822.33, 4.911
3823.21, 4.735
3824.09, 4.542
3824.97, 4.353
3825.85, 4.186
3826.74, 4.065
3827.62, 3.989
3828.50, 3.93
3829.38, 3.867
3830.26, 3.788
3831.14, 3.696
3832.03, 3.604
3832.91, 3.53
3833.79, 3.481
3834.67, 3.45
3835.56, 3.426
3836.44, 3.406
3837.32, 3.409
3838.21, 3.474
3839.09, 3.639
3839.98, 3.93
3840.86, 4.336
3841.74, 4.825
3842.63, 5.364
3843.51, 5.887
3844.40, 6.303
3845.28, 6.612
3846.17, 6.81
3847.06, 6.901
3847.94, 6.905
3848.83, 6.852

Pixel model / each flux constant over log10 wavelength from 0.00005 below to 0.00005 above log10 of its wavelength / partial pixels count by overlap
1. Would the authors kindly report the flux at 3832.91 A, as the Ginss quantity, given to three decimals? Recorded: 3.530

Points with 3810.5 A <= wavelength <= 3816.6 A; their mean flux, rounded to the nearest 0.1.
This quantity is 6.5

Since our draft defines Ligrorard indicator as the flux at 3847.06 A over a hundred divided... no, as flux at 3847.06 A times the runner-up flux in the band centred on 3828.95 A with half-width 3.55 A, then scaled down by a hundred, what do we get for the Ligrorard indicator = 0.28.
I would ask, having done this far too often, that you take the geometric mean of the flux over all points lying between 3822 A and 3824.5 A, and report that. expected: 4.7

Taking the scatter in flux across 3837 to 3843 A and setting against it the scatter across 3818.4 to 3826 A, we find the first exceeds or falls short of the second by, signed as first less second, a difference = 0.3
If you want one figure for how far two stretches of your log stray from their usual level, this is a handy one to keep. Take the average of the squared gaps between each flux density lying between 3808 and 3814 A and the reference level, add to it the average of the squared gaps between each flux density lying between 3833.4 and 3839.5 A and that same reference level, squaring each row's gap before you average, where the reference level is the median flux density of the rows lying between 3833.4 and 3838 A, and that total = 17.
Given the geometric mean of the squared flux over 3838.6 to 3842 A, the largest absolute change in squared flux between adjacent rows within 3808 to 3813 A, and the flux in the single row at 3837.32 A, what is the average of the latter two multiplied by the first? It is 82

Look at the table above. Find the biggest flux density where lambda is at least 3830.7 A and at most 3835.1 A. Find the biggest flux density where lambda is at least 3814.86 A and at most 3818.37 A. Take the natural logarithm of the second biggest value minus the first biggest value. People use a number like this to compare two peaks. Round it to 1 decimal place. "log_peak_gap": 0.7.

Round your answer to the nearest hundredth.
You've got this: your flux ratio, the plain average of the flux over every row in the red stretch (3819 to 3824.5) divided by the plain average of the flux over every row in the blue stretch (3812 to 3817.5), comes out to 0.82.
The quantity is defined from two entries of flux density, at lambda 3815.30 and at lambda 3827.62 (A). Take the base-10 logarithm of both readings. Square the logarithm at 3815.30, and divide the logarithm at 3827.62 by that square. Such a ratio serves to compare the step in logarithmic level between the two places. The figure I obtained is 1.0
